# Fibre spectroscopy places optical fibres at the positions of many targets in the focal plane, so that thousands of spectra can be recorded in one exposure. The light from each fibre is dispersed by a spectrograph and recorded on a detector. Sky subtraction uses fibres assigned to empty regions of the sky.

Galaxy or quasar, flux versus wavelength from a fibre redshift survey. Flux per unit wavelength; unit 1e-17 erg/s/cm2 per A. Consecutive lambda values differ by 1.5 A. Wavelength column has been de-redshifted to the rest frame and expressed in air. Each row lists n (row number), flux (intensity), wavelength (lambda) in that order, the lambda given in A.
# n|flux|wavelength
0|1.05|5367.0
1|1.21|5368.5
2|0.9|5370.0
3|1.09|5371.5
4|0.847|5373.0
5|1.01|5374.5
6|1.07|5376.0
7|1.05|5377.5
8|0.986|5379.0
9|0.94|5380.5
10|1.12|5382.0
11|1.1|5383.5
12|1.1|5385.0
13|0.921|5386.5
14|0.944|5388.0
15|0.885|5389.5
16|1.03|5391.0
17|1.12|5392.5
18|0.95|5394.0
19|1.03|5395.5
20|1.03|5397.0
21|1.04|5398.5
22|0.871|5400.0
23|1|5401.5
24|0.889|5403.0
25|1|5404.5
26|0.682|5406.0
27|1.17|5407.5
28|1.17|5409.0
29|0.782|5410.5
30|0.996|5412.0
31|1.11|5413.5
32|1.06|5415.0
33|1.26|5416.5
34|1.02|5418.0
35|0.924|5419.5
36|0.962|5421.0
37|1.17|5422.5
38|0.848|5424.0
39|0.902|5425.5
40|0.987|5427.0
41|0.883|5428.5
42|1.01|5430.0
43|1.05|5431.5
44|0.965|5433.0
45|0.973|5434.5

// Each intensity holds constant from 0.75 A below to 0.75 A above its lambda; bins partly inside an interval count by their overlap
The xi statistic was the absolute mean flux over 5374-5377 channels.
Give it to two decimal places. 1.04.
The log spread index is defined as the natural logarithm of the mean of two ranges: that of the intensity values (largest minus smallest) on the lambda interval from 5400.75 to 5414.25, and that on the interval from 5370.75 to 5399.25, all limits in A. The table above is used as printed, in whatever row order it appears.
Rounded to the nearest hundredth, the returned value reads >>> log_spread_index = -0.97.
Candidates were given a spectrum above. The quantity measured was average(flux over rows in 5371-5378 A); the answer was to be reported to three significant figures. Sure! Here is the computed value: 1.01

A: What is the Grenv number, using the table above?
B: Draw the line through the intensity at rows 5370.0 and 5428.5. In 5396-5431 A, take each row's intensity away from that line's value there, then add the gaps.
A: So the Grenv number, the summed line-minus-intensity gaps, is -2.36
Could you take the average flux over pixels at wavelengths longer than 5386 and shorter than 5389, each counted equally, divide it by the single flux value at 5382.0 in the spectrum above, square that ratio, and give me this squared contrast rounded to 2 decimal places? 0.69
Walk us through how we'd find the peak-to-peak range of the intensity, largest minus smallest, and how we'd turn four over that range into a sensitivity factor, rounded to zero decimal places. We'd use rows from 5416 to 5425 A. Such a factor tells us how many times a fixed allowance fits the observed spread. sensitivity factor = 10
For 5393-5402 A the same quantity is 24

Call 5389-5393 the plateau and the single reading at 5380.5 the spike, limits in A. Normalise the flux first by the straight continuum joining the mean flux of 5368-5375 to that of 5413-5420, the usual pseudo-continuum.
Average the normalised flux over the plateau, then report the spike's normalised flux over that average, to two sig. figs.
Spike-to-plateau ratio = 0.94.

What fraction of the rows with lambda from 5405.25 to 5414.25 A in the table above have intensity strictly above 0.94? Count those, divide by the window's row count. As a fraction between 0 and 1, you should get 0.67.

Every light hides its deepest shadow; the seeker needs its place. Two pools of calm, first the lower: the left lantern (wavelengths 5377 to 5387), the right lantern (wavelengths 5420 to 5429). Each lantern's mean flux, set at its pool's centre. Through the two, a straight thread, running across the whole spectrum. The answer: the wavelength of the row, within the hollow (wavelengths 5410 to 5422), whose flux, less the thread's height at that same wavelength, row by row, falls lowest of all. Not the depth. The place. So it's 5410.5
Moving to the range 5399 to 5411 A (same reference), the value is 5406.0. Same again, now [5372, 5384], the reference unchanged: 5373.0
